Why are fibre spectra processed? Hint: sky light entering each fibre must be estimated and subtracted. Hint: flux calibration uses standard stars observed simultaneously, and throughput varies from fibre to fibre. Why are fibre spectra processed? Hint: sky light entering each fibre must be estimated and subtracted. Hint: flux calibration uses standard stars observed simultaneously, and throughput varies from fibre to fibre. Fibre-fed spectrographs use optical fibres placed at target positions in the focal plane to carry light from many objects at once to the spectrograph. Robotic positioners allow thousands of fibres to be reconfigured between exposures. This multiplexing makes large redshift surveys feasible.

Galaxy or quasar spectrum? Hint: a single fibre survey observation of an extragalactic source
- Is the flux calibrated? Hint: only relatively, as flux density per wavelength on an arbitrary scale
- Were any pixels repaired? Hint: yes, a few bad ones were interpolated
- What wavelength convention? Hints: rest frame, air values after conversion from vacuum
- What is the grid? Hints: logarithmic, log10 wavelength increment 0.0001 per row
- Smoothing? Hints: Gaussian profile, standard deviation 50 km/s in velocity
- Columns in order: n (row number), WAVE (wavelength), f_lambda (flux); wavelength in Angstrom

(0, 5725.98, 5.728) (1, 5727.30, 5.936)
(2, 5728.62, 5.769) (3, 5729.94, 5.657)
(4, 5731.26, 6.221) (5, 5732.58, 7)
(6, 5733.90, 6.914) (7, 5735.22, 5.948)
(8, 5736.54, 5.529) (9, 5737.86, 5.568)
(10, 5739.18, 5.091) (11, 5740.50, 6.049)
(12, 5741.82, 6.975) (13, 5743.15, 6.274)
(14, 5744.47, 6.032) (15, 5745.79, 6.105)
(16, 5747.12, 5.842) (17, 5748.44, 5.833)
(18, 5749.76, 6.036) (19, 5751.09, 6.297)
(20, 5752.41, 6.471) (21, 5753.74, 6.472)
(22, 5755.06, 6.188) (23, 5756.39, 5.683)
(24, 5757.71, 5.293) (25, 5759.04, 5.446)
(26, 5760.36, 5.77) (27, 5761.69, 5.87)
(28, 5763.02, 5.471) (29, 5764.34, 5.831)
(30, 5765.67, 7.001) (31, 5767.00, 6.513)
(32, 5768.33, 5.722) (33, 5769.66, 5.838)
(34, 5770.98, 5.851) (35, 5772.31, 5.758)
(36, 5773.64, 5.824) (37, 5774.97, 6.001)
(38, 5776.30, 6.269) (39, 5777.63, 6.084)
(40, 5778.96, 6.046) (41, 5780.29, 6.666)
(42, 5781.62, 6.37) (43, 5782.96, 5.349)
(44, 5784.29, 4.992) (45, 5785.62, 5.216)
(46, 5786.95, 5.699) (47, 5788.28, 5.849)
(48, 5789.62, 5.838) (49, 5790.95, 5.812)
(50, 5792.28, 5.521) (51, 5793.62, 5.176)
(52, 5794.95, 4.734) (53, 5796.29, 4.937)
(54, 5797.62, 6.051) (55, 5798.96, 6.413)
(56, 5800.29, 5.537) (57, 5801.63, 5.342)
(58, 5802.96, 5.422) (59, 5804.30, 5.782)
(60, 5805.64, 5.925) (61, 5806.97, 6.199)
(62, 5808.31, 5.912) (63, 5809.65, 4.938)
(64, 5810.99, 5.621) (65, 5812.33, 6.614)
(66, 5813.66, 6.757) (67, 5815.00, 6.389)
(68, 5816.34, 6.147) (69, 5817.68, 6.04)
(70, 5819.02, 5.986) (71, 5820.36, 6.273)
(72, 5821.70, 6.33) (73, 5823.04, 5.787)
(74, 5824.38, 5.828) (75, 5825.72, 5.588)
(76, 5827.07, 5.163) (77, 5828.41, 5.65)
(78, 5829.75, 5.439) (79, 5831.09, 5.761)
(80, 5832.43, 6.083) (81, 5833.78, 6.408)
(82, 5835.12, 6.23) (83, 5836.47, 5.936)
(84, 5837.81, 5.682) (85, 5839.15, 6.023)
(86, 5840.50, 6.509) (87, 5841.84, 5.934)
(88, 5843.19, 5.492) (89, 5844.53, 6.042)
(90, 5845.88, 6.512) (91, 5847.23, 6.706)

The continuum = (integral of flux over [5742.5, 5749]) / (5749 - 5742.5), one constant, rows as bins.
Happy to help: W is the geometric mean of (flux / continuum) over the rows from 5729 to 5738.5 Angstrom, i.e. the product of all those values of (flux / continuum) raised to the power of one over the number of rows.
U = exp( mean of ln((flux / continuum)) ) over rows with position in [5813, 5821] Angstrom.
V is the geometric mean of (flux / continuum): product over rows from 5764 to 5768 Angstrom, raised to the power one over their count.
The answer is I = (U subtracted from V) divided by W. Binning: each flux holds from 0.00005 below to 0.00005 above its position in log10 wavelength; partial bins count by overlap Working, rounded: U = 1.04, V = 1.07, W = 1.01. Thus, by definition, 0.03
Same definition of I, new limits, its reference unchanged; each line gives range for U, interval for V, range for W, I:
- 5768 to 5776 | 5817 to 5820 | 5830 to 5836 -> 0.03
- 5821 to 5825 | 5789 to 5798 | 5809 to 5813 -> -0.10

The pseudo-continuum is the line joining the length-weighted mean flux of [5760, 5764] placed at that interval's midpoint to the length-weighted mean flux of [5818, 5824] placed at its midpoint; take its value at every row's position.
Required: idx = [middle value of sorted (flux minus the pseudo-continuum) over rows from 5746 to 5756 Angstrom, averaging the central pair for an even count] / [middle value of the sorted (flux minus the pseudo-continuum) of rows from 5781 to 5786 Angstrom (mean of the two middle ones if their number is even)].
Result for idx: -0.9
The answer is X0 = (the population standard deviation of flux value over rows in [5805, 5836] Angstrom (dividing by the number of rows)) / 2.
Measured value 0.215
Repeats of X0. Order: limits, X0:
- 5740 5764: 0.201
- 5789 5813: 0.249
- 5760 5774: 0.204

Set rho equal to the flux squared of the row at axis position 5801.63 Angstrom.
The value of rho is 28.5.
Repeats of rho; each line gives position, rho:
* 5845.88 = 42.4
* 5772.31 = 33.2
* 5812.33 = 43.7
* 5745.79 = 37.3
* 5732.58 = 49.0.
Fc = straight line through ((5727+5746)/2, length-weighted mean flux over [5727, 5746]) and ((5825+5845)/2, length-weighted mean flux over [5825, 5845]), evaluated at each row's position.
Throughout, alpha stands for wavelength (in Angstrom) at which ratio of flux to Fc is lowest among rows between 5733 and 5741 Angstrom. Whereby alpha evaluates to 5739.18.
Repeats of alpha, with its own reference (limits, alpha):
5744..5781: 5757.71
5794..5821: 5794.95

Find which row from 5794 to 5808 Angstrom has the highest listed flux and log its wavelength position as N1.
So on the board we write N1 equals 5798.96 Angstrom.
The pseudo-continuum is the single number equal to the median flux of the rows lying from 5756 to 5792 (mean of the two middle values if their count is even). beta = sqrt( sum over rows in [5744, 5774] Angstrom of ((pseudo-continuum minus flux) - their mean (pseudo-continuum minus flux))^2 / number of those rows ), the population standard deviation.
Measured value 0.38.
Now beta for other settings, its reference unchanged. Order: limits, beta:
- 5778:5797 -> 0.54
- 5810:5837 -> 0.40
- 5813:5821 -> 0.26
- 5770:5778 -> 0.17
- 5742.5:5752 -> 0.17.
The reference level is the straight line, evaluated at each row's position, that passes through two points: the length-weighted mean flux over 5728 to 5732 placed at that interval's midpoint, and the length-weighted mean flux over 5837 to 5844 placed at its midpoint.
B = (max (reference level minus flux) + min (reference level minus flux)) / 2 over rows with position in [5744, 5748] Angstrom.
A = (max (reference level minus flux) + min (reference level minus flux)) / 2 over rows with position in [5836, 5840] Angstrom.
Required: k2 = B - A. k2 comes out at -0.15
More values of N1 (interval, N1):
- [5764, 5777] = 5765.67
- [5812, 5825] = 5813.66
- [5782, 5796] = 5788.28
